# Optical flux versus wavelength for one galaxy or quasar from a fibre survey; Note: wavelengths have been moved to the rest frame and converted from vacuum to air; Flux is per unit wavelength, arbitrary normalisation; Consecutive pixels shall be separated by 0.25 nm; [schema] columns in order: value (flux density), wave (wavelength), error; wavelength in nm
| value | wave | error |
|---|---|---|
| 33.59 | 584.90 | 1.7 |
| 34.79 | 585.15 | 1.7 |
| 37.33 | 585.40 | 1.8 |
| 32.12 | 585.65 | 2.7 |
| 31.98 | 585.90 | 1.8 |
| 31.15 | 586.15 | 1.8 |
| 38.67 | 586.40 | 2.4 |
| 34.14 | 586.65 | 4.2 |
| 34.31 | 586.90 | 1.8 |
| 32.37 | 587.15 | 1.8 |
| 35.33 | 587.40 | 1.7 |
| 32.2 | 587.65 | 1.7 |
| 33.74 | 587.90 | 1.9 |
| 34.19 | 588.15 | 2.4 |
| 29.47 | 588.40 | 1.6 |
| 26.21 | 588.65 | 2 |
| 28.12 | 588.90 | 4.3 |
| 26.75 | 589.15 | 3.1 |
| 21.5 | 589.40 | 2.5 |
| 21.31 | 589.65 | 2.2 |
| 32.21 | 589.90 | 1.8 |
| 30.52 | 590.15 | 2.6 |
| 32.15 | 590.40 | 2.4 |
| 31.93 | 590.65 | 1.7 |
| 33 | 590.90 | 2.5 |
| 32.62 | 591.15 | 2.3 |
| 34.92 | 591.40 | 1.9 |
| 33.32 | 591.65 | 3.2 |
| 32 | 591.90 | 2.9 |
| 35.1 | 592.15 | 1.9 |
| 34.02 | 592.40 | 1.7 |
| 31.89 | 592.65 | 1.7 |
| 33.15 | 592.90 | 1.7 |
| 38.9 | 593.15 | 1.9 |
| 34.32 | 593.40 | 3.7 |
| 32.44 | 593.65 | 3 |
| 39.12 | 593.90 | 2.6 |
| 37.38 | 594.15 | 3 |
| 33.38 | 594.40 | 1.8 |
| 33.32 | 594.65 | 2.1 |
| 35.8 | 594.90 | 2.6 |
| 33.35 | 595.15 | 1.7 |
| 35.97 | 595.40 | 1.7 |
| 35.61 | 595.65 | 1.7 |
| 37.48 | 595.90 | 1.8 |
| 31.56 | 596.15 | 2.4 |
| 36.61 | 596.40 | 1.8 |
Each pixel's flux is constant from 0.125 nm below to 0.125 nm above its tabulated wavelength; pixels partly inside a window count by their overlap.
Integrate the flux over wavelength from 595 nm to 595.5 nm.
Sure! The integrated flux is 17.3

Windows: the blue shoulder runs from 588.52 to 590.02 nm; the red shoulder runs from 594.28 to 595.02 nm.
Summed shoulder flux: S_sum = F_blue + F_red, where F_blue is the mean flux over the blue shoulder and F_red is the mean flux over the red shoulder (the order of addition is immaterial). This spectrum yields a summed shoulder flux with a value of 60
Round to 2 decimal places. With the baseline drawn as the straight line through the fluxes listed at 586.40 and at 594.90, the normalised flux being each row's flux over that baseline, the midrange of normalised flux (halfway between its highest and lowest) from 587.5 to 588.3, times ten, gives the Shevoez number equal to 8.70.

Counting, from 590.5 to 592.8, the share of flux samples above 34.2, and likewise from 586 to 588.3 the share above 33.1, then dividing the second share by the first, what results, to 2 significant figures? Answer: 3.0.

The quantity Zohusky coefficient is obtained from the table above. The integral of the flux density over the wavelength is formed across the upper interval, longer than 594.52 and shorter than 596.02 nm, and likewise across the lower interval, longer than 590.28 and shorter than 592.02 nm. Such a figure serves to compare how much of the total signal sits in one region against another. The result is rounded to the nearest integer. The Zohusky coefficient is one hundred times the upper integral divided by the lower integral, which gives 92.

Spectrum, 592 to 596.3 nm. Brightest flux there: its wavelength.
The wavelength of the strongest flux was 593.90 nm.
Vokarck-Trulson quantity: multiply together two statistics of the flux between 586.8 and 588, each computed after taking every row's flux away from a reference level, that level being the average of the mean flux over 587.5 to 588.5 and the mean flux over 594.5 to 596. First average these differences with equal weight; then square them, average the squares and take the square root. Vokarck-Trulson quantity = 0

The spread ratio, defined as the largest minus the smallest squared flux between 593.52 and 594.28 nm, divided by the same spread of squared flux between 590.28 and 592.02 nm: 2.4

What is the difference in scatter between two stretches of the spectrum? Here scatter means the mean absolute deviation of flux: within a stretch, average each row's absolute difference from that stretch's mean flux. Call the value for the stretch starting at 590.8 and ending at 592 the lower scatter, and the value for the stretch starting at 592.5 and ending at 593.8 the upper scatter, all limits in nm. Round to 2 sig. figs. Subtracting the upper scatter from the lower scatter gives -1.2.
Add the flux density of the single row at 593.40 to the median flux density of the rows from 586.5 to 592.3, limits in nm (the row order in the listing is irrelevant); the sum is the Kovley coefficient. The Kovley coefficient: 66.5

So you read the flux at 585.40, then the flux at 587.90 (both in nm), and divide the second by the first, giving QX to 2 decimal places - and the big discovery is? 0.90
